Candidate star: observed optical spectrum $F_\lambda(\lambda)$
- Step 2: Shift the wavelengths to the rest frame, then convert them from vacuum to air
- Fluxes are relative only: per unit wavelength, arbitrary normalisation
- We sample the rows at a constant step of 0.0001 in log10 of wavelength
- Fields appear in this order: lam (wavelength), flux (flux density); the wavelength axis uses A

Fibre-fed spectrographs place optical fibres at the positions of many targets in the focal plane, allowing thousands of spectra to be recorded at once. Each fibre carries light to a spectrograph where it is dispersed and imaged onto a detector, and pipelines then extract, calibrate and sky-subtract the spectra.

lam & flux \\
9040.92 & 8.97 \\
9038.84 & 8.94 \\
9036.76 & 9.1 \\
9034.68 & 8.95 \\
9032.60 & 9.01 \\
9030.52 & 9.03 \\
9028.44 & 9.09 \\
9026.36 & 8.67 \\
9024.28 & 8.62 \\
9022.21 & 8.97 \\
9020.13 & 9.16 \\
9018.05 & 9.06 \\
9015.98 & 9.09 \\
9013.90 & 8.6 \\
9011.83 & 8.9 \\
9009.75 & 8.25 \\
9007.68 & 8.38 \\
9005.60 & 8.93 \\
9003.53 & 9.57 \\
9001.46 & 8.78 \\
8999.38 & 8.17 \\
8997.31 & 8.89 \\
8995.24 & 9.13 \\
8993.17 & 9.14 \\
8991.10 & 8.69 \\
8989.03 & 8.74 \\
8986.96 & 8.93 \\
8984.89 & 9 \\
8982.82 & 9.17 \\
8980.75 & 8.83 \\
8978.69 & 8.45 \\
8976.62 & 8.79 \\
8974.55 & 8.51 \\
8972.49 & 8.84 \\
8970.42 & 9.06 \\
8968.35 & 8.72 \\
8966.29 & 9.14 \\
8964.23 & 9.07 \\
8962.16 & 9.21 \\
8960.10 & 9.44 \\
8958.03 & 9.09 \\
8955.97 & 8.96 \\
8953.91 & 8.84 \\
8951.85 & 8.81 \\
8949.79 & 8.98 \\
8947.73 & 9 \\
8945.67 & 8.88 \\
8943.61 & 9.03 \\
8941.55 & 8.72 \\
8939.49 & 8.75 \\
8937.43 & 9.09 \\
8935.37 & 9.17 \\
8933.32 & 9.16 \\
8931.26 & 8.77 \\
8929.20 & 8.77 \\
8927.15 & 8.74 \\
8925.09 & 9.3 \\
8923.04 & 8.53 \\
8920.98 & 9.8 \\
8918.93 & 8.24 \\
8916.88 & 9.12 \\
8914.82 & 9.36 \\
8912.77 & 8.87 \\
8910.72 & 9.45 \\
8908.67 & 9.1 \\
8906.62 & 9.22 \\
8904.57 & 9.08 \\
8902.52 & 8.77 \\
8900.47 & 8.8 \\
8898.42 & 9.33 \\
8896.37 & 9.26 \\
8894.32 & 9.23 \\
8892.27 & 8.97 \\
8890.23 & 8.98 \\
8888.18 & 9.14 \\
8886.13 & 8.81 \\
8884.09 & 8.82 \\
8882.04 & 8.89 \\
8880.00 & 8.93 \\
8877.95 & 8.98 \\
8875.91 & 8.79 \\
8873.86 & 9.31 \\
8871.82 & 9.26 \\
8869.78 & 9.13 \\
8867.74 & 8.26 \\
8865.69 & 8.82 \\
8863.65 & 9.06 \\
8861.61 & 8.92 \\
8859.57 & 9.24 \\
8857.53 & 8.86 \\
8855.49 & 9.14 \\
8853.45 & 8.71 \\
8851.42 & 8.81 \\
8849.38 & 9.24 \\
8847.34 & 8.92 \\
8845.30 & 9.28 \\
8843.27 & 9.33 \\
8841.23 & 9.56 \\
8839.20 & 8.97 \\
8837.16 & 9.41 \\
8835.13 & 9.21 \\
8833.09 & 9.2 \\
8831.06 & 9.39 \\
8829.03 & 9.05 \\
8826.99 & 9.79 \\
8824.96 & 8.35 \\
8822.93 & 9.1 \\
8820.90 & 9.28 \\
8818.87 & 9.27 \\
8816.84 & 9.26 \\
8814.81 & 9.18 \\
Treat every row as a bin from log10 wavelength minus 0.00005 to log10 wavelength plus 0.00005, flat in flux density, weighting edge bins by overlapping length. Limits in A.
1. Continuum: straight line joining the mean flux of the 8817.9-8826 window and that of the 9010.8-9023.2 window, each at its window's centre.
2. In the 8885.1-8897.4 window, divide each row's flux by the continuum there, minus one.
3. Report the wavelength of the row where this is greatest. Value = 8896.37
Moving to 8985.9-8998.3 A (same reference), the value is 8993.17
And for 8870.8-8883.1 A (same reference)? 8873.86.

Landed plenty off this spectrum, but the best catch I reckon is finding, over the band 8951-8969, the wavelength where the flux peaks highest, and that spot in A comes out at 8960.10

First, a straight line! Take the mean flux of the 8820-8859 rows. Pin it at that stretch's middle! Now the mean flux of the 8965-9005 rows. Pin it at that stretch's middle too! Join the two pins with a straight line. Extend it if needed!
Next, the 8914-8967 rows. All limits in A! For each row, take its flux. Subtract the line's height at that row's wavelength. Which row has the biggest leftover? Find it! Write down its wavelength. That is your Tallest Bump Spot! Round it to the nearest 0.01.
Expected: 8920.98 A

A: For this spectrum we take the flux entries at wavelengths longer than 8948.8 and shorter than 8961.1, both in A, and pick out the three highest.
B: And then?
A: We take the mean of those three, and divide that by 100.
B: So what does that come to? 0.0917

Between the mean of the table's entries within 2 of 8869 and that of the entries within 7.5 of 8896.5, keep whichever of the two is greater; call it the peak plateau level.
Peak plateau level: 9.05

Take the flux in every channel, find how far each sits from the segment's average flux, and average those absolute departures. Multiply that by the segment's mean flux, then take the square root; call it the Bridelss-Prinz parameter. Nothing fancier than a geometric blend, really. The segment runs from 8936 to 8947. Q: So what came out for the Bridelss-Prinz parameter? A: 1.09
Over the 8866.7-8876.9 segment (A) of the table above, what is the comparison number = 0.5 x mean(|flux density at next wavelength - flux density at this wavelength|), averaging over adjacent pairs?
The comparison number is 0.20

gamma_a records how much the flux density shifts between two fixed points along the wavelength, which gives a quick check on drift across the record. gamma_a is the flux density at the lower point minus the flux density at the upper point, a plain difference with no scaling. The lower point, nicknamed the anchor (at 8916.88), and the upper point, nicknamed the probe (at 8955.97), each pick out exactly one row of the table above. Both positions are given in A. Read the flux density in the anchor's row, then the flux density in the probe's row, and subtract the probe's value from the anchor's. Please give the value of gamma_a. 0.16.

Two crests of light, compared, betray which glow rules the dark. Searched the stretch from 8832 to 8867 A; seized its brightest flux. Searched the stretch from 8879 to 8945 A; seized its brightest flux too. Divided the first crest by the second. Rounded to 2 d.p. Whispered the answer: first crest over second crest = 0.98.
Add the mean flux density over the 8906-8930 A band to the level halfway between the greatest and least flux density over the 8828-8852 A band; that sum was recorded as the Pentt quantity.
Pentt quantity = 18.2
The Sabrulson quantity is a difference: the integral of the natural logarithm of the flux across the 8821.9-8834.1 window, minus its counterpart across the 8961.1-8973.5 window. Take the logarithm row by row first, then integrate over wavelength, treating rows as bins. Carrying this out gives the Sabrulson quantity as -0.25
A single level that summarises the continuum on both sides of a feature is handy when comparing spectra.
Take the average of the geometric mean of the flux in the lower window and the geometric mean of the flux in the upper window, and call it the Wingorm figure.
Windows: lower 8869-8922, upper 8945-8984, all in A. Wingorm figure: 9.00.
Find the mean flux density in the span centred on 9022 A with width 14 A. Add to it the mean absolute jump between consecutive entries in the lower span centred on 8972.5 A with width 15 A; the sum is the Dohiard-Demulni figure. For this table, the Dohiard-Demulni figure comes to 9.27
